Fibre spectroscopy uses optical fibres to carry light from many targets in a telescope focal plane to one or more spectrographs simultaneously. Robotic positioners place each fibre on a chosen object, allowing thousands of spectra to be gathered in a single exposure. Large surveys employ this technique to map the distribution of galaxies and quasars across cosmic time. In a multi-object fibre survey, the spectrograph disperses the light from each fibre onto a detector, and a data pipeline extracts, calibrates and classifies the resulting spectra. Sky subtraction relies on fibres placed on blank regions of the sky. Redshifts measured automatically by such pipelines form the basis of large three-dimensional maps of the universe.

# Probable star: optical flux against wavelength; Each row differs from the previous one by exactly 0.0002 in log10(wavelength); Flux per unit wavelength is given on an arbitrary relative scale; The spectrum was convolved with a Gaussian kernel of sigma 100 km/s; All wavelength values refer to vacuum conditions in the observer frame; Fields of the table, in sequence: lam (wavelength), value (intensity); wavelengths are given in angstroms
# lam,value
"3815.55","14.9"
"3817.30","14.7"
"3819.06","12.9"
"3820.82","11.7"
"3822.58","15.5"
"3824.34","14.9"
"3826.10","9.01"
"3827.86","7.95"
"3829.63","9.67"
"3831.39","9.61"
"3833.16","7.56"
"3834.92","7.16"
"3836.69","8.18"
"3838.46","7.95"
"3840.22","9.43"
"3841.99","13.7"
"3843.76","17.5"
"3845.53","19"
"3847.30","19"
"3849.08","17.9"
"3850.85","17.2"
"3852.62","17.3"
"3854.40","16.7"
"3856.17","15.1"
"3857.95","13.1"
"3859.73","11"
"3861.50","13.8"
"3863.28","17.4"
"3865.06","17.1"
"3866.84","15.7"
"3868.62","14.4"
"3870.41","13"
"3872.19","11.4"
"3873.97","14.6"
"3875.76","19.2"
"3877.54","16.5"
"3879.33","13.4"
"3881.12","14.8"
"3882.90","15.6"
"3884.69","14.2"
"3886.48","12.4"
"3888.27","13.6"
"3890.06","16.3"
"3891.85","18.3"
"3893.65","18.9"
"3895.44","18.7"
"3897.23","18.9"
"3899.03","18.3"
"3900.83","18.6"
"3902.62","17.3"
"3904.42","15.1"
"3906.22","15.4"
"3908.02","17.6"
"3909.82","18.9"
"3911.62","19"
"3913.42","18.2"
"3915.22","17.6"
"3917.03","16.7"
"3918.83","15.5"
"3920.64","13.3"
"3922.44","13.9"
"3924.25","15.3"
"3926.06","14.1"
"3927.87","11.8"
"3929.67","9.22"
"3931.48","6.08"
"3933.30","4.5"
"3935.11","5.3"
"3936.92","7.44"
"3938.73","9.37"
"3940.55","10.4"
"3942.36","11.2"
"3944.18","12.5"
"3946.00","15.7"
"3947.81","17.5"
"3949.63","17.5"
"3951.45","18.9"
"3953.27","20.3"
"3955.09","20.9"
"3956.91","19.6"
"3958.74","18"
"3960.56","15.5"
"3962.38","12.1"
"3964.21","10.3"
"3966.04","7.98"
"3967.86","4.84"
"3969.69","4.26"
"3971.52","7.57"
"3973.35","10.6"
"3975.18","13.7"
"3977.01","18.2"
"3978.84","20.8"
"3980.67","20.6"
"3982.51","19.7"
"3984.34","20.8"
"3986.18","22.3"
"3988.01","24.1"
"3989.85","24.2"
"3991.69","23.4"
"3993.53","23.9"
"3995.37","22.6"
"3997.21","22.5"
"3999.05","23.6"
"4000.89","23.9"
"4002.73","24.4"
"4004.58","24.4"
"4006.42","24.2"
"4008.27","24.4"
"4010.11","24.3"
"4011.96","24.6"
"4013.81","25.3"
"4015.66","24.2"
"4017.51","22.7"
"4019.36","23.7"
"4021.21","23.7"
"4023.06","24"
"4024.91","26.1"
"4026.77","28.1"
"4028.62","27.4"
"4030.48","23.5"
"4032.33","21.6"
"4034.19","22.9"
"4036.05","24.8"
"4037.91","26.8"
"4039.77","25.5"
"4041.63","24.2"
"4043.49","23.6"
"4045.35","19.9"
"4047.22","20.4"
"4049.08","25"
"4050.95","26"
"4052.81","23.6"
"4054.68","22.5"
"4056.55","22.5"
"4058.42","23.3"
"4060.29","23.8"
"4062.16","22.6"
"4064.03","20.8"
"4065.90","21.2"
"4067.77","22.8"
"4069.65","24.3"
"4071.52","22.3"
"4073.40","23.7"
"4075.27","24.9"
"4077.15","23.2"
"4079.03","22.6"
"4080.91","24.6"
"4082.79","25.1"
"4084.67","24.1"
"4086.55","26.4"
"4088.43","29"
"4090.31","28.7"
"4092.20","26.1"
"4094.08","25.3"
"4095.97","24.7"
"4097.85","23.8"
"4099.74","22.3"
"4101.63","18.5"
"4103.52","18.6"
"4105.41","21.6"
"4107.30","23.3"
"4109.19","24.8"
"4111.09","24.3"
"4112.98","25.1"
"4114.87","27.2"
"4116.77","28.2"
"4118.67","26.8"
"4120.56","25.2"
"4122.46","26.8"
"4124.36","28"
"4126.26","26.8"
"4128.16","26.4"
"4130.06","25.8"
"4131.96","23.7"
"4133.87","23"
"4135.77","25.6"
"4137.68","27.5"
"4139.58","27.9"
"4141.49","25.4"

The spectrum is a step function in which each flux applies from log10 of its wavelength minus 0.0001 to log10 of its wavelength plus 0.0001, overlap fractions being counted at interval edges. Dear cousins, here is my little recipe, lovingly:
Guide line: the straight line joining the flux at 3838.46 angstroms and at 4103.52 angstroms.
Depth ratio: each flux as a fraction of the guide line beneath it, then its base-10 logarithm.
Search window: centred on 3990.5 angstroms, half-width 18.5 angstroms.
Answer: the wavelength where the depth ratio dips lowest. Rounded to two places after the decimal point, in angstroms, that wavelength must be 3973.35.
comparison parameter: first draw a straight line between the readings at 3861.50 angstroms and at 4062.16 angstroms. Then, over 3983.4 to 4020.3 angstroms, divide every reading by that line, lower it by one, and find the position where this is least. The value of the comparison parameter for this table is 3984.34 angstroms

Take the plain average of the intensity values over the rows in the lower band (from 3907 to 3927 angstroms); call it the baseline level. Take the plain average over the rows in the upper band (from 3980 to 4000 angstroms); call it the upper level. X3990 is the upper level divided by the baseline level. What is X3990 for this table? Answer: 1.4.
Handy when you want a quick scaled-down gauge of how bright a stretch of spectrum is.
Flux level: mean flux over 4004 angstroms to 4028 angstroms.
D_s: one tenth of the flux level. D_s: 2.5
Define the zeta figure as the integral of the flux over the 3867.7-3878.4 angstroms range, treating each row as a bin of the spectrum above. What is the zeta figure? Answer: 159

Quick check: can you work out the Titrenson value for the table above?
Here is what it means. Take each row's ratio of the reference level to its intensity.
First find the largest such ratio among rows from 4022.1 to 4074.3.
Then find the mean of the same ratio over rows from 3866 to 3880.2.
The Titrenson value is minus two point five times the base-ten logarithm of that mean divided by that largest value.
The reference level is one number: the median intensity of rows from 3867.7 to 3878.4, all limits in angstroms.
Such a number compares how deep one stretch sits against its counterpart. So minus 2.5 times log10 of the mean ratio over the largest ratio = -0.35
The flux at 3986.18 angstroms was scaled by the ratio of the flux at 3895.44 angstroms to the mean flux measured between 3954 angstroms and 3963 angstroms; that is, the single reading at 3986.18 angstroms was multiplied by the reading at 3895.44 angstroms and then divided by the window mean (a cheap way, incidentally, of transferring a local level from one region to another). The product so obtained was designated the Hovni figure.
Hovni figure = 24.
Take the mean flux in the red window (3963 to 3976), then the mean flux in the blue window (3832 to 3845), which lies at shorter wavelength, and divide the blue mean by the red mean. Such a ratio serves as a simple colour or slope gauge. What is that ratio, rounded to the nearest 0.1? 1.2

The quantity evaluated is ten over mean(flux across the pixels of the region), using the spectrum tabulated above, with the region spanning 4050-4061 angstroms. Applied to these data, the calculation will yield 0.42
